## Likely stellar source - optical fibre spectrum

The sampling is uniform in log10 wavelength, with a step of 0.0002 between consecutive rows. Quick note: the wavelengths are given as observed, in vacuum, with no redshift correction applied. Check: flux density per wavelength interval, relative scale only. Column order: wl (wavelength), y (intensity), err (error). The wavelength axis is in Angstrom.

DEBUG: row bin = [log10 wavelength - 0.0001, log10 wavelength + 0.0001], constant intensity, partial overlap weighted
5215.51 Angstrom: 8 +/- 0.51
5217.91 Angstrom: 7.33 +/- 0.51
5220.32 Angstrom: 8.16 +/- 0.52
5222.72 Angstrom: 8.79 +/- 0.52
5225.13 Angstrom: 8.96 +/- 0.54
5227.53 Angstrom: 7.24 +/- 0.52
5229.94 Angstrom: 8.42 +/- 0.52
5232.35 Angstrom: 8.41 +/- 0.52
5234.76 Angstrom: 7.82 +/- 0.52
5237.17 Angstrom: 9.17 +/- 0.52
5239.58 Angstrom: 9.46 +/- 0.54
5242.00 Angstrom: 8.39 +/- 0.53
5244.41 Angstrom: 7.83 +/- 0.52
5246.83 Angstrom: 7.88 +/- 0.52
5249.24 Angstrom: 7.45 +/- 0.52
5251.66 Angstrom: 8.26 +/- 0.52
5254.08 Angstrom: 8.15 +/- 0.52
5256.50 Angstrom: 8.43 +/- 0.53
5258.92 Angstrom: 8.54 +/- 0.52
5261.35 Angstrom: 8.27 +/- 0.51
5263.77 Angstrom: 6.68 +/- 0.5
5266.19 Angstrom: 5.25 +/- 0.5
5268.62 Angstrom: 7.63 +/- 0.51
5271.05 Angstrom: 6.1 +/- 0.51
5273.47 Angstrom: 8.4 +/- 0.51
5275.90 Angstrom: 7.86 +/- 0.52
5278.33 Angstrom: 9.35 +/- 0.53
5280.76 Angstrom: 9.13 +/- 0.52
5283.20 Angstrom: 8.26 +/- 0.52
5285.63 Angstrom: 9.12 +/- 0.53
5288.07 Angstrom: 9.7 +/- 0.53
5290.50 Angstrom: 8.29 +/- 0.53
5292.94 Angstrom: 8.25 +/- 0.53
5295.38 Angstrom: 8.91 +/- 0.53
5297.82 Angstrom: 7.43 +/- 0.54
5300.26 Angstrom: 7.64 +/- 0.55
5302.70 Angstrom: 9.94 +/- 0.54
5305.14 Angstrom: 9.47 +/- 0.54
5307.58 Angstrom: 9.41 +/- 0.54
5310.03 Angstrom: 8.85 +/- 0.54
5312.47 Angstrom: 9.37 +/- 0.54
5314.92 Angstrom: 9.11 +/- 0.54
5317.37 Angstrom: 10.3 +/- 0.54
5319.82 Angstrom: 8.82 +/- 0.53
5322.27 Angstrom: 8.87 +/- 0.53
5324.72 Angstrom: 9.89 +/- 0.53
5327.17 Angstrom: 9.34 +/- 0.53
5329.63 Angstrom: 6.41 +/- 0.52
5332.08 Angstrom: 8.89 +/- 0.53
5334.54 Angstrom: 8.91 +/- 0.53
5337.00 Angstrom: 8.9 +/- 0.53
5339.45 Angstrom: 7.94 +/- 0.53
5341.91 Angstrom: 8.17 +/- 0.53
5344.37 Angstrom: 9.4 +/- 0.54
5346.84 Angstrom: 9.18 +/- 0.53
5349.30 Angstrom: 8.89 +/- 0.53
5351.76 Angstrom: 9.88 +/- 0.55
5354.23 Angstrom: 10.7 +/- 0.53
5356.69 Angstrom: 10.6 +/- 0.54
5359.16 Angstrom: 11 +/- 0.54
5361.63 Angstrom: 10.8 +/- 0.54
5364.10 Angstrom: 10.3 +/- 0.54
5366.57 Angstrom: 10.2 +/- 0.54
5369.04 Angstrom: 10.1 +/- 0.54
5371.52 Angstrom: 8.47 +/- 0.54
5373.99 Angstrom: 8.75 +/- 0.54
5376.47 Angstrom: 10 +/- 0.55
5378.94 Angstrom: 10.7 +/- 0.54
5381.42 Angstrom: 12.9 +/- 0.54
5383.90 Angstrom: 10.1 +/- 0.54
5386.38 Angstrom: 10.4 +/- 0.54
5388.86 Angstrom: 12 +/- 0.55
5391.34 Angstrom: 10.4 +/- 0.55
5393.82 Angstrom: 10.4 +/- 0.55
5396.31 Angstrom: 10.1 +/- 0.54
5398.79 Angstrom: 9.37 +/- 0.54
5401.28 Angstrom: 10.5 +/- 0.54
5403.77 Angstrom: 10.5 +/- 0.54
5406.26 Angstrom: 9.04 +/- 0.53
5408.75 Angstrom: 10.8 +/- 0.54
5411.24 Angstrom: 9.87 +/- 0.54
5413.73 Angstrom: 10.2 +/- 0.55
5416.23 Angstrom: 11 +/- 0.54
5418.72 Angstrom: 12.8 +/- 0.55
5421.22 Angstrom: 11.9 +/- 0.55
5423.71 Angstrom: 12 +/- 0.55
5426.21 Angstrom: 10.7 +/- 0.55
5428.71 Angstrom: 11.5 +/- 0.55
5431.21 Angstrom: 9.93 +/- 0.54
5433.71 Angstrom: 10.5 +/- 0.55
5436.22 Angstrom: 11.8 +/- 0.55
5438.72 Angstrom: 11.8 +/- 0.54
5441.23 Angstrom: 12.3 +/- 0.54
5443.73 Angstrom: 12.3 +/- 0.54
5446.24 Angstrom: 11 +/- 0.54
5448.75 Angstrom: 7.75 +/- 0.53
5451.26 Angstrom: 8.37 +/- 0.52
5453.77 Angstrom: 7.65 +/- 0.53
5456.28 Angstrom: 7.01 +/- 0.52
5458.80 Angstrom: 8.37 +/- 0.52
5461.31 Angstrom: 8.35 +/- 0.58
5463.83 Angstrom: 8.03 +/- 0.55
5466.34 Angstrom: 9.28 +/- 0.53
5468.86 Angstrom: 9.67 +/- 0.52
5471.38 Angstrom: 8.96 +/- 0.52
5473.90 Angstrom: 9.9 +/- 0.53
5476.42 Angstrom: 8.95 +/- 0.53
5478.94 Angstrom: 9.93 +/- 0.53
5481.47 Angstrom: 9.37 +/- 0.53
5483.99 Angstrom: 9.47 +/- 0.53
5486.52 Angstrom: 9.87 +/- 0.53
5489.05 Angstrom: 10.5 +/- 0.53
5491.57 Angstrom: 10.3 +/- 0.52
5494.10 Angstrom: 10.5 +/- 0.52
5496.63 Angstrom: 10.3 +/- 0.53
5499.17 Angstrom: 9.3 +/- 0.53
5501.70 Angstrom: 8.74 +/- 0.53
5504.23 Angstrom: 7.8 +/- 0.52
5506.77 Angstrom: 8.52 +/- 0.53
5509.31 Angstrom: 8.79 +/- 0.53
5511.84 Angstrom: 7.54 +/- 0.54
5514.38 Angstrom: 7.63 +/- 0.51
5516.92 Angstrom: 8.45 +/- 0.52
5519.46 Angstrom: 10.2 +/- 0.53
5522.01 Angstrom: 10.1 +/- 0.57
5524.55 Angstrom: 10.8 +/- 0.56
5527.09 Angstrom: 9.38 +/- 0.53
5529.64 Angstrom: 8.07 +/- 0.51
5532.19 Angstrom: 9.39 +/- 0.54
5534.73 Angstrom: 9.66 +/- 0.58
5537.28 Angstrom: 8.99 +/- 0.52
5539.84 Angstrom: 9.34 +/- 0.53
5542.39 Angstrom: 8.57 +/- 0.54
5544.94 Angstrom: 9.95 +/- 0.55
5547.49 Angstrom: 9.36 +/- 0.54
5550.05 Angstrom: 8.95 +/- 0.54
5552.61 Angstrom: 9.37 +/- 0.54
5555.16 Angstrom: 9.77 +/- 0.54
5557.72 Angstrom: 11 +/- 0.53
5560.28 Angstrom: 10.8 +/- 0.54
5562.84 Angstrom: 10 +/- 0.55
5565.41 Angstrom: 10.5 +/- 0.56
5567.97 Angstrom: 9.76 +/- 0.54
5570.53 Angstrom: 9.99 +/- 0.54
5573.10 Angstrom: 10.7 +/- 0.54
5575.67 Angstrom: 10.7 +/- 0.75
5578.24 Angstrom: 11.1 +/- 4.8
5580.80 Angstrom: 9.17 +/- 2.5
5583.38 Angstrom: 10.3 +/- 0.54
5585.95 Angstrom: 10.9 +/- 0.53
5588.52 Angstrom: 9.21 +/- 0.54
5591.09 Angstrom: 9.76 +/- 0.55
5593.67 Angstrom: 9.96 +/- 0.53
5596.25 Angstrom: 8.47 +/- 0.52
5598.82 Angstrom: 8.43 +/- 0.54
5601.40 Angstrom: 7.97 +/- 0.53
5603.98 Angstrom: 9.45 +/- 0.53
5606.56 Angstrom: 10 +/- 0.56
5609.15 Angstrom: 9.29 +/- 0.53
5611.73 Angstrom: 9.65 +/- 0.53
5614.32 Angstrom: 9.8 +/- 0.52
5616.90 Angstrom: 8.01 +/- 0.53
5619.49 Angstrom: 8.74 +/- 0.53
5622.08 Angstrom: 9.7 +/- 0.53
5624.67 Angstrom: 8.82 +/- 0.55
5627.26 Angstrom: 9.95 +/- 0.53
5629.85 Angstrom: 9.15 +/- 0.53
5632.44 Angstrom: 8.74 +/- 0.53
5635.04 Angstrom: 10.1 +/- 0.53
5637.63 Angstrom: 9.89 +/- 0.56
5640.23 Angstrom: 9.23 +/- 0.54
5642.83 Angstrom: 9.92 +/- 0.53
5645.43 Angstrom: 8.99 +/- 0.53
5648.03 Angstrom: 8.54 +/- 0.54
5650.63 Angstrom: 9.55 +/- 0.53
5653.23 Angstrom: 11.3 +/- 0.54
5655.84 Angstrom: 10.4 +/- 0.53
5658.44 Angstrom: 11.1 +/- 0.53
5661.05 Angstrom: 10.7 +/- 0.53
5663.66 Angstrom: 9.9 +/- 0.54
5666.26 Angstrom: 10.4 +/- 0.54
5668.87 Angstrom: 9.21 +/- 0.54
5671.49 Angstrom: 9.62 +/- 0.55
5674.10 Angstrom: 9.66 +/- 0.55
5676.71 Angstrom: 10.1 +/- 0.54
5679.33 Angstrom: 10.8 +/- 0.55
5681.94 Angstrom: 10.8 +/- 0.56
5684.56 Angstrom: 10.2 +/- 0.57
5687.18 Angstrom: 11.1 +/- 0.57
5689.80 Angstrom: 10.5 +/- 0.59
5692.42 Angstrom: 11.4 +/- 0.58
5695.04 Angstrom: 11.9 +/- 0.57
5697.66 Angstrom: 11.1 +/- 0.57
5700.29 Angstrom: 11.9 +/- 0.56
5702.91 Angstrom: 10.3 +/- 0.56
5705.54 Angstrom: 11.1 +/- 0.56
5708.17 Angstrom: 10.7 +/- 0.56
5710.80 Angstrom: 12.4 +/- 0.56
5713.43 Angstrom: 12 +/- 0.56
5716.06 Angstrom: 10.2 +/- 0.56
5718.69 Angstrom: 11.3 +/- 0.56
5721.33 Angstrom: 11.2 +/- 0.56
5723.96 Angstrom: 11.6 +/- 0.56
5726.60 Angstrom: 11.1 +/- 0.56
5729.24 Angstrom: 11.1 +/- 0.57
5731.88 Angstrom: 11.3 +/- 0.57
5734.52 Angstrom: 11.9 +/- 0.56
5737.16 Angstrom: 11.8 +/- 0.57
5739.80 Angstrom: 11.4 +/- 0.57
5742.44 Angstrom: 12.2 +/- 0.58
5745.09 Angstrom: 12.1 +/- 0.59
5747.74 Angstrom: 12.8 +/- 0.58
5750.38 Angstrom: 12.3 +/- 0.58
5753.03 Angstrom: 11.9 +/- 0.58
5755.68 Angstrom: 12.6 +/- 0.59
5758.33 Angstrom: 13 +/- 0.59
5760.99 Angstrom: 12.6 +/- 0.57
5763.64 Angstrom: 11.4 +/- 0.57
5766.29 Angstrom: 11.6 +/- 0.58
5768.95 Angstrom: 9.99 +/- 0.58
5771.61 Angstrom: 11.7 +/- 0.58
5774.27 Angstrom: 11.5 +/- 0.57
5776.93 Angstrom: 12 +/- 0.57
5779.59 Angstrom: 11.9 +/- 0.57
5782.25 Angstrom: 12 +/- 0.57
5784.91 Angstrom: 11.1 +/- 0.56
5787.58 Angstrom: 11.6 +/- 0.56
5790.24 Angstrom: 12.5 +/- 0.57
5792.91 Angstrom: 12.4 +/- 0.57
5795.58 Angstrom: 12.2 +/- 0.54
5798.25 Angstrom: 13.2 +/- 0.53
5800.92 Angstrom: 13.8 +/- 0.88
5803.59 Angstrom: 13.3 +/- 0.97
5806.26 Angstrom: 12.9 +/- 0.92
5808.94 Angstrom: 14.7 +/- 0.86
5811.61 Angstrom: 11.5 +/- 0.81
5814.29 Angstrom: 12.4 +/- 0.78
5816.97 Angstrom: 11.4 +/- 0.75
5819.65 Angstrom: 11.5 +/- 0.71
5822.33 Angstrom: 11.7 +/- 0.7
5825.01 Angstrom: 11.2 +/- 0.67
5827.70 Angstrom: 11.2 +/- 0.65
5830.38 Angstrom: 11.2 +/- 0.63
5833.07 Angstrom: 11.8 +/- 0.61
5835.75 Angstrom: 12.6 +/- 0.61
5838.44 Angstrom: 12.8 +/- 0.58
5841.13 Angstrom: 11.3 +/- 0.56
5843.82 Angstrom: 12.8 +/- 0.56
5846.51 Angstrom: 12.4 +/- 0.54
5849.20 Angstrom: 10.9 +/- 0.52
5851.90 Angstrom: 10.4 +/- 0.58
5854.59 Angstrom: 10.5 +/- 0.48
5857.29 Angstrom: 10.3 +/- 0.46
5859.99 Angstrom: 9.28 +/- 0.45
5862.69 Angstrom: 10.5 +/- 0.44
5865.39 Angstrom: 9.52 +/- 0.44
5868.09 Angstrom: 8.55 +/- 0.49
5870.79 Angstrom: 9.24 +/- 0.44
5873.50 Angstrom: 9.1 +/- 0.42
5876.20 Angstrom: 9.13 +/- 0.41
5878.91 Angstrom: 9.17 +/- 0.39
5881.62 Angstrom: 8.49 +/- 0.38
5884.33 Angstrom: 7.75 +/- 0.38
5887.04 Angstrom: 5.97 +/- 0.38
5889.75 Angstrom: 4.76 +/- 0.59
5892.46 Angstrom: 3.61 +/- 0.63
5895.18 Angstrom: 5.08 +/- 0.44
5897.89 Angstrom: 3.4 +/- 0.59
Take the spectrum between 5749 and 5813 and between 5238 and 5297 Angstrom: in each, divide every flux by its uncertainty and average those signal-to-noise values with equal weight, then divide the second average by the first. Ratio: 0.79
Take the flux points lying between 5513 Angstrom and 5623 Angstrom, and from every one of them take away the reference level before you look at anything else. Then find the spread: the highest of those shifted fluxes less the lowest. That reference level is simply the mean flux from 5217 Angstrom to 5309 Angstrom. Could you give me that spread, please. 3.5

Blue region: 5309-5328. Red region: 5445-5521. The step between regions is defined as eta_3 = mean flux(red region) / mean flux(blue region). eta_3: 0.97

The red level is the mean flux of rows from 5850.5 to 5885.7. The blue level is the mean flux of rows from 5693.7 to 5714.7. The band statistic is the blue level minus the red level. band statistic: 2.0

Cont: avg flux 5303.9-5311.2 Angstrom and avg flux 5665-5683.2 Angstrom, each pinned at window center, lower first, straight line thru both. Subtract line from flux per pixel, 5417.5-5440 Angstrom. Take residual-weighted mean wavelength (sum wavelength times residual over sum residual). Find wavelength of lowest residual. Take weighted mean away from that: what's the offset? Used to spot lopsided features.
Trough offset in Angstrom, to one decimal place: 3.7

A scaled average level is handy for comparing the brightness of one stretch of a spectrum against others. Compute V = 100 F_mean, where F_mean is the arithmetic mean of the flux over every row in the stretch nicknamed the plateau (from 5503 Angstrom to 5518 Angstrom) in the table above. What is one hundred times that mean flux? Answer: 812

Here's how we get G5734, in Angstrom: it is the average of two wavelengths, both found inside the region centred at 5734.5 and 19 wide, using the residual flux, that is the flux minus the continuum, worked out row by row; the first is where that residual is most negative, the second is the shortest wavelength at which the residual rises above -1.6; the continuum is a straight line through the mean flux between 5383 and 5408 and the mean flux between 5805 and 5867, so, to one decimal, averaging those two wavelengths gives 5727.9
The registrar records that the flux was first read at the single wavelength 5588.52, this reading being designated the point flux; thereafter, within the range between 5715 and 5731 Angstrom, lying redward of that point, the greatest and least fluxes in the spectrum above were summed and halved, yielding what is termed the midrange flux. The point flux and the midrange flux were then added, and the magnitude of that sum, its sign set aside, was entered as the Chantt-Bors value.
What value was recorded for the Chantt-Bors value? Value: 20.1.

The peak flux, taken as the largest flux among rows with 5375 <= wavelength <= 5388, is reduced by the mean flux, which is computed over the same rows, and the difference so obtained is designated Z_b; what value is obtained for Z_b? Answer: 2.08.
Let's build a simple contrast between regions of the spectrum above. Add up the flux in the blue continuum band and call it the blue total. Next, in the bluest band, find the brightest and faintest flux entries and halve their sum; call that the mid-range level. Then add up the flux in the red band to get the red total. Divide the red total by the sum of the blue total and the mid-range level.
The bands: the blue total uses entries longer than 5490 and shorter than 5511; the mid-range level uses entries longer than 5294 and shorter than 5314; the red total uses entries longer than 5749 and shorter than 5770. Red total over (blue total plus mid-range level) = 1.15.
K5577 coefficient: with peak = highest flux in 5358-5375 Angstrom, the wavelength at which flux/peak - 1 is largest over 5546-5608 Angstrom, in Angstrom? 5578.24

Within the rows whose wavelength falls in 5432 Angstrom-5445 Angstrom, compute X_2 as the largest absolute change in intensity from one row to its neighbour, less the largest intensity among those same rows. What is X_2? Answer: -11.0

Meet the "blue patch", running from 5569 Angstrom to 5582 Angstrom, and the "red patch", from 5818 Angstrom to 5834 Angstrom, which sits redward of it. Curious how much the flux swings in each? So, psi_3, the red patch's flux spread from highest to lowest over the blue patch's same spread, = 0.3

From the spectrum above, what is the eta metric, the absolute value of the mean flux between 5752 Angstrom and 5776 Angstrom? 11.8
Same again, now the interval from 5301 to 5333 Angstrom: 9.1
